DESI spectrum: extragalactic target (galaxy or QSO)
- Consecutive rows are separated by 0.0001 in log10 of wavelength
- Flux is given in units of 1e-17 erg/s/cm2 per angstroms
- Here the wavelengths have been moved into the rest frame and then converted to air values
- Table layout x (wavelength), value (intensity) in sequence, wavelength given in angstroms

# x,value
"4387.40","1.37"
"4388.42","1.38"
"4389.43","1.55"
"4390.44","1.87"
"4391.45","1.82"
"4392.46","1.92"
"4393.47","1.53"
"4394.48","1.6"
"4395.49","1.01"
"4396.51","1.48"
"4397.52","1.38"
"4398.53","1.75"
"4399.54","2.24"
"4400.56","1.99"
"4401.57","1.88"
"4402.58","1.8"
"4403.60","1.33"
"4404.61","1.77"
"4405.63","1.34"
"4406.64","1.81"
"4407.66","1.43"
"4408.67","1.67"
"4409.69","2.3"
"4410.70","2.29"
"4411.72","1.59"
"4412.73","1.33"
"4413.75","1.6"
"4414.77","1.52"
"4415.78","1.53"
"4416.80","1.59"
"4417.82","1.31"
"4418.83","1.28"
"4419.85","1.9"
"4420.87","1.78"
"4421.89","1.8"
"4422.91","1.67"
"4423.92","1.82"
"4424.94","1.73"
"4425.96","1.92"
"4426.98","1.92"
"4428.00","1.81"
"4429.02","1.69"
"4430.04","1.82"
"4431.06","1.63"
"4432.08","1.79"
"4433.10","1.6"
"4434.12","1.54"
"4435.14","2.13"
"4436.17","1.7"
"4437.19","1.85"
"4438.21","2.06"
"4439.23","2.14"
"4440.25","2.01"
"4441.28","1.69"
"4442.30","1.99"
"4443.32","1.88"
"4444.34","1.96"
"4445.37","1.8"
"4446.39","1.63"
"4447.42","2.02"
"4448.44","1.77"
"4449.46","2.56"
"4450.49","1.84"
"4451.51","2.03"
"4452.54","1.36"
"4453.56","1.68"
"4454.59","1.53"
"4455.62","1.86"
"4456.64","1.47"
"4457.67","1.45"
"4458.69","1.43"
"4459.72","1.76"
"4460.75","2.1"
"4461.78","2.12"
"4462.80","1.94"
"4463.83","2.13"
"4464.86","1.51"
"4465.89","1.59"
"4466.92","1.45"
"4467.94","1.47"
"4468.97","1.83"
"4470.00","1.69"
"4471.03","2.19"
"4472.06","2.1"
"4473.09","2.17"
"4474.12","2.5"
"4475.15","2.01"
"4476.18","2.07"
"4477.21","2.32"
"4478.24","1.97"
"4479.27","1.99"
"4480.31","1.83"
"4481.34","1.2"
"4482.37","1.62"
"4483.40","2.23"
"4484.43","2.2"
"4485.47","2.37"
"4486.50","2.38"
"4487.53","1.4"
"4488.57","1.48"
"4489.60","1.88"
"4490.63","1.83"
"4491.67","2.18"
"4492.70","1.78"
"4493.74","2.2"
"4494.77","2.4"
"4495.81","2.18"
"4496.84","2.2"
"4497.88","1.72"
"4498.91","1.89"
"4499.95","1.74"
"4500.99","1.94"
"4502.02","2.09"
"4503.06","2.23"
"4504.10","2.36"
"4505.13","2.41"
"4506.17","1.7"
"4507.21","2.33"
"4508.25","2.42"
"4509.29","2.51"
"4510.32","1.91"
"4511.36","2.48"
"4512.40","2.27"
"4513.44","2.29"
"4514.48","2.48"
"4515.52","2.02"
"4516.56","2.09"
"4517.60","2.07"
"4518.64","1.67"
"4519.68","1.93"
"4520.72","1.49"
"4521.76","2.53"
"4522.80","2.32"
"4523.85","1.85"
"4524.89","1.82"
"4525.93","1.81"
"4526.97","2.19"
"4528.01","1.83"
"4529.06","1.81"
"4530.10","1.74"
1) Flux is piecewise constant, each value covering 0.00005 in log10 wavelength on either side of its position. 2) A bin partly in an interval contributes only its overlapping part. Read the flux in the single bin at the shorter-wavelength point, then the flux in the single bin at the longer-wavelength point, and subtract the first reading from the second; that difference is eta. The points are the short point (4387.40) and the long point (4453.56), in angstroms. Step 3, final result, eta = 0.31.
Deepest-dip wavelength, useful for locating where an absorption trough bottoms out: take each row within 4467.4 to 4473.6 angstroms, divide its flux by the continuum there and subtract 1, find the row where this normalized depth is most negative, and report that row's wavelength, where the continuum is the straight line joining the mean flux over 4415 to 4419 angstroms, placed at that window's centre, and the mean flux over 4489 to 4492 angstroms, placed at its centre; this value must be 4467.94 angstroms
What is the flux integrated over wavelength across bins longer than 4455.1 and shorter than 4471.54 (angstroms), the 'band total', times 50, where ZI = 1438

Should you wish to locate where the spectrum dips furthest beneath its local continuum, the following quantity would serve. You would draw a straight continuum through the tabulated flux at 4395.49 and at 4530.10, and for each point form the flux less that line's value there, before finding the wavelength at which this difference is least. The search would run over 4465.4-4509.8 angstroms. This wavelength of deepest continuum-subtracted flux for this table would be 4481.34 angstroms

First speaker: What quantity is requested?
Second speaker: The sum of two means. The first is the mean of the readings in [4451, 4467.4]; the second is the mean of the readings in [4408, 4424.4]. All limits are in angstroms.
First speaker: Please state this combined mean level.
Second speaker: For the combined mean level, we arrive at 3.40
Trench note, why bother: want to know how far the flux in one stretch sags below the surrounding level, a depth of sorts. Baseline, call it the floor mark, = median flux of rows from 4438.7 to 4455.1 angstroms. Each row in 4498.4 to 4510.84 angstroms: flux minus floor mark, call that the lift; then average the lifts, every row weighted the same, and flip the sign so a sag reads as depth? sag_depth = -0.27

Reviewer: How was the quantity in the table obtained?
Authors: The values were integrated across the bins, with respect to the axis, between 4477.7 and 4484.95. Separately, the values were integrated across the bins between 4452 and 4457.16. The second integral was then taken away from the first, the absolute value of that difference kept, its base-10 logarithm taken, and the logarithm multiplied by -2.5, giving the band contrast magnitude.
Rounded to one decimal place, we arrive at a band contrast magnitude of -1.8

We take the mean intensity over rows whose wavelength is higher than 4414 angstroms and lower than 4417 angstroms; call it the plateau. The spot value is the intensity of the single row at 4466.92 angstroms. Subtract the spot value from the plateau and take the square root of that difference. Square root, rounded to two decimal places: 0.31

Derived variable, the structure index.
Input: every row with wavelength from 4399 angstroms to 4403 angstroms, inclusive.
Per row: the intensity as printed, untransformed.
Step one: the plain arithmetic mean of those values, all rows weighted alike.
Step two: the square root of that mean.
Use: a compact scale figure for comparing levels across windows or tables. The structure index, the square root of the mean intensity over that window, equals 1.41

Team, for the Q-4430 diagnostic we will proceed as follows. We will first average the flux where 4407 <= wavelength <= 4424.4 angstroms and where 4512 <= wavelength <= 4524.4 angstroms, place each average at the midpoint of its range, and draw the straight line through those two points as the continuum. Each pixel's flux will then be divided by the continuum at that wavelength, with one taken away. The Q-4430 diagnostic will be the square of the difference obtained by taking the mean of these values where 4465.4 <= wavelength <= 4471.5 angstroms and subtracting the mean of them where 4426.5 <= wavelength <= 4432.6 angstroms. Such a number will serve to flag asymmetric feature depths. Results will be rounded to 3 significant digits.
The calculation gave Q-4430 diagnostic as 0.0157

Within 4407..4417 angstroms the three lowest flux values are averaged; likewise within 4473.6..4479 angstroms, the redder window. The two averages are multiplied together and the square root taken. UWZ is 1.70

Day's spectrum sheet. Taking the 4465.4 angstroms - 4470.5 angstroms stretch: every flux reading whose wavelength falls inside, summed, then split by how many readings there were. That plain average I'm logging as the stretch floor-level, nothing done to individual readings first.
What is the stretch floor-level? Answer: 1.61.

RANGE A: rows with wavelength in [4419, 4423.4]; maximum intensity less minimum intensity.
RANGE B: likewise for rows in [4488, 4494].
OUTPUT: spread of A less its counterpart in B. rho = -0.5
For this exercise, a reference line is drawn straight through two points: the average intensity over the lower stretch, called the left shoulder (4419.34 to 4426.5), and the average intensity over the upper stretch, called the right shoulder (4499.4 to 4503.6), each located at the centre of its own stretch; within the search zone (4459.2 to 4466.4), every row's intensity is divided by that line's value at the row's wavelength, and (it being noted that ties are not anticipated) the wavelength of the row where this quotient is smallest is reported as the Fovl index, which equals 4464.86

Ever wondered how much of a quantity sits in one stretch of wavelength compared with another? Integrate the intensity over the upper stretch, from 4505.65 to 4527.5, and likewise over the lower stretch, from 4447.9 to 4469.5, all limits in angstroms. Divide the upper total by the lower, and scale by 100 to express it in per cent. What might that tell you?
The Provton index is 121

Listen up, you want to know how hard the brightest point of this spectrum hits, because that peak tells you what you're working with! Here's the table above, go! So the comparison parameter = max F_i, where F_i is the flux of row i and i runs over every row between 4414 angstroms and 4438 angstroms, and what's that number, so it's 2.13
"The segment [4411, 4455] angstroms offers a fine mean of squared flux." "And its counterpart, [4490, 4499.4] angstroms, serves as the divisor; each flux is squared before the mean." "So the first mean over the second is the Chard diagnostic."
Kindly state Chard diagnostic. 0.75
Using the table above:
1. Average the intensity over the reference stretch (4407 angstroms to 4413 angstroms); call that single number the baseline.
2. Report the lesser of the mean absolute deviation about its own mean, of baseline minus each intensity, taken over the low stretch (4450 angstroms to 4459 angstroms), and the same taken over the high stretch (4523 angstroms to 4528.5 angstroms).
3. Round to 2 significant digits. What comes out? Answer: 0.12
